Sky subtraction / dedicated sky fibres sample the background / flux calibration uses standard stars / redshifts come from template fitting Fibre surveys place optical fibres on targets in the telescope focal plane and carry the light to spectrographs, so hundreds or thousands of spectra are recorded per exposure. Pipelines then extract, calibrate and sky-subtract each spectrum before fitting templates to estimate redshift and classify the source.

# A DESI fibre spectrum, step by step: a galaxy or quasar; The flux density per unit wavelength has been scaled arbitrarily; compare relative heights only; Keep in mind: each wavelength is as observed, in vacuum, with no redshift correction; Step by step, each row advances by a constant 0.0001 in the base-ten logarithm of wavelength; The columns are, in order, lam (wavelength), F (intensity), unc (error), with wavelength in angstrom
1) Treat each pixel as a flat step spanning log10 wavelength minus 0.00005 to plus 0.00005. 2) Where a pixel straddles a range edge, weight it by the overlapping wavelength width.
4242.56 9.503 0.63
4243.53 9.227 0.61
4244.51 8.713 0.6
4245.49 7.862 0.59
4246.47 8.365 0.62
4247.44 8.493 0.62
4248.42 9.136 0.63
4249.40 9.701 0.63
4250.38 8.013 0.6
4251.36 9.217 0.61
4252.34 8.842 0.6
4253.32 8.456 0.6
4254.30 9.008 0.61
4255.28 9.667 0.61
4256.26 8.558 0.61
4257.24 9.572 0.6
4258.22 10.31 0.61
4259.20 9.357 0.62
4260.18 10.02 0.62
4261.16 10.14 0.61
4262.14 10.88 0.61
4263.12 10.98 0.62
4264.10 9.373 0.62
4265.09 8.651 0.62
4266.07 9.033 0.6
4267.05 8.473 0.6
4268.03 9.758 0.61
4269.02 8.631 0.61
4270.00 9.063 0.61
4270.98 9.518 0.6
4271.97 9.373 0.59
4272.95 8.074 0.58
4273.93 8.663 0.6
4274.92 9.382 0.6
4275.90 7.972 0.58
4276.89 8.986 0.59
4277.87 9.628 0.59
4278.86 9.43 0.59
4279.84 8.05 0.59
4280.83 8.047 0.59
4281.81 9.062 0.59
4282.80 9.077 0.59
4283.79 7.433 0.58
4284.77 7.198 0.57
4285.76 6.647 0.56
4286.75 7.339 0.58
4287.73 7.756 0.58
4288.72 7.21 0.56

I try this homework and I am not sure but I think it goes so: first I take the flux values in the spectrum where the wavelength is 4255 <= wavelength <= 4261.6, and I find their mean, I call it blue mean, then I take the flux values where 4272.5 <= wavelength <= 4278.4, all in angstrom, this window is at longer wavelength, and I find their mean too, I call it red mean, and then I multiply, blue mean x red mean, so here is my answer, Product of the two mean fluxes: 84.9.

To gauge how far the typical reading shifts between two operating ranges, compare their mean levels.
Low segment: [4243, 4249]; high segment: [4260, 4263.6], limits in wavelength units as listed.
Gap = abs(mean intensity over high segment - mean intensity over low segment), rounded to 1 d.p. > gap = 1.9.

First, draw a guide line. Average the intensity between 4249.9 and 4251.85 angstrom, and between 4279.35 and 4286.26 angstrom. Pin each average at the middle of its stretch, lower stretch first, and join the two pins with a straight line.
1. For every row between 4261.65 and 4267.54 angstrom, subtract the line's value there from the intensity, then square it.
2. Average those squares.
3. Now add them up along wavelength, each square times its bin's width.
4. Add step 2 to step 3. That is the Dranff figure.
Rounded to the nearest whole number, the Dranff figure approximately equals 17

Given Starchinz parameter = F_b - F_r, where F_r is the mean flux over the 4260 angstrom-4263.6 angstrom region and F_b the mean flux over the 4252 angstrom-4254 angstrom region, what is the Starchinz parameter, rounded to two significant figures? -1.9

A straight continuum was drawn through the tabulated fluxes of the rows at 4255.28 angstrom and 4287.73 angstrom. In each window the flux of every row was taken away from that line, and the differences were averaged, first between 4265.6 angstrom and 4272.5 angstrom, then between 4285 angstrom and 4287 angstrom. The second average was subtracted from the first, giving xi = -1.1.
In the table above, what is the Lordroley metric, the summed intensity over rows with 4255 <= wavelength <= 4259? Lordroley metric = 38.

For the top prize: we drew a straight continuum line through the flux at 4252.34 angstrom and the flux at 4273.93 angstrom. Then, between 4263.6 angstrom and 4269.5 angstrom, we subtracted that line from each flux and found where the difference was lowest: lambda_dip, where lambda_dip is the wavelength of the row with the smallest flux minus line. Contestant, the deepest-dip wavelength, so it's 4267.05 angstrom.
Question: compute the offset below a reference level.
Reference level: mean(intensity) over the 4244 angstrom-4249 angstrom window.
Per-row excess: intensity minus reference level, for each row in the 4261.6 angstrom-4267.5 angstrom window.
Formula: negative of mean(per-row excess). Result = -1.05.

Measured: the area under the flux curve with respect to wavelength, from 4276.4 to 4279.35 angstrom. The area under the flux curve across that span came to 27.6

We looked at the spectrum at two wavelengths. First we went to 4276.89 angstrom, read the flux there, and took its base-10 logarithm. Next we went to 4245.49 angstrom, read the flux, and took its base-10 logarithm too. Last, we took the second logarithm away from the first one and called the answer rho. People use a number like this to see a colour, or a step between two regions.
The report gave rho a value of 0.06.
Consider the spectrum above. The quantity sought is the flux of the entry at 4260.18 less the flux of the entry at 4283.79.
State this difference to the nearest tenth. 2.6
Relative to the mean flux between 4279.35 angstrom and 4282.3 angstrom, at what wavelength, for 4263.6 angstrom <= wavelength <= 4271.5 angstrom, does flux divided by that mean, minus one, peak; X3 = 4268.03 angstrom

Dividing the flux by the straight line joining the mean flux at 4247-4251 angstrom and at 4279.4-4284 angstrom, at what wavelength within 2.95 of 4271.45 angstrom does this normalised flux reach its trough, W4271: 4272.95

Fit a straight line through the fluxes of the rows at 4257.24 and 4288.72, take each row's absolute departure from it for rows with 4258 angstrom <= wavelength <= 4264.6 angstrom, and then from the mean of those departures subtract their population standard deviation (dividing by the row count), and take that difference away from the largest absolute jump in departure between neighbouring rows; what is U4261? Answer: 1.25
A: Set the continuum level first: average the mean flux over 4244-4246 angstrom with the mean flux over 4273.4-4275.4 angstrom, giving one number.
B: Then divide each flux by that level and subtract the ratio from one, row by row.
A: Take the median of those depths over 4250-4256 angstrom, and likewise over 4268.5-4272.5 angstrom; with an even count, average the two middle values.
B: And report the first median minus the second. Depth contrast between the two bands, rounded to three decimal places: 0.034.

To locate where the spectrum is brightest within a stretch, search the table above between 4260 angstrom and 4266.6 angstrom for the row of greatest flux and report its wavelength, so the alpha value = 4263.12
